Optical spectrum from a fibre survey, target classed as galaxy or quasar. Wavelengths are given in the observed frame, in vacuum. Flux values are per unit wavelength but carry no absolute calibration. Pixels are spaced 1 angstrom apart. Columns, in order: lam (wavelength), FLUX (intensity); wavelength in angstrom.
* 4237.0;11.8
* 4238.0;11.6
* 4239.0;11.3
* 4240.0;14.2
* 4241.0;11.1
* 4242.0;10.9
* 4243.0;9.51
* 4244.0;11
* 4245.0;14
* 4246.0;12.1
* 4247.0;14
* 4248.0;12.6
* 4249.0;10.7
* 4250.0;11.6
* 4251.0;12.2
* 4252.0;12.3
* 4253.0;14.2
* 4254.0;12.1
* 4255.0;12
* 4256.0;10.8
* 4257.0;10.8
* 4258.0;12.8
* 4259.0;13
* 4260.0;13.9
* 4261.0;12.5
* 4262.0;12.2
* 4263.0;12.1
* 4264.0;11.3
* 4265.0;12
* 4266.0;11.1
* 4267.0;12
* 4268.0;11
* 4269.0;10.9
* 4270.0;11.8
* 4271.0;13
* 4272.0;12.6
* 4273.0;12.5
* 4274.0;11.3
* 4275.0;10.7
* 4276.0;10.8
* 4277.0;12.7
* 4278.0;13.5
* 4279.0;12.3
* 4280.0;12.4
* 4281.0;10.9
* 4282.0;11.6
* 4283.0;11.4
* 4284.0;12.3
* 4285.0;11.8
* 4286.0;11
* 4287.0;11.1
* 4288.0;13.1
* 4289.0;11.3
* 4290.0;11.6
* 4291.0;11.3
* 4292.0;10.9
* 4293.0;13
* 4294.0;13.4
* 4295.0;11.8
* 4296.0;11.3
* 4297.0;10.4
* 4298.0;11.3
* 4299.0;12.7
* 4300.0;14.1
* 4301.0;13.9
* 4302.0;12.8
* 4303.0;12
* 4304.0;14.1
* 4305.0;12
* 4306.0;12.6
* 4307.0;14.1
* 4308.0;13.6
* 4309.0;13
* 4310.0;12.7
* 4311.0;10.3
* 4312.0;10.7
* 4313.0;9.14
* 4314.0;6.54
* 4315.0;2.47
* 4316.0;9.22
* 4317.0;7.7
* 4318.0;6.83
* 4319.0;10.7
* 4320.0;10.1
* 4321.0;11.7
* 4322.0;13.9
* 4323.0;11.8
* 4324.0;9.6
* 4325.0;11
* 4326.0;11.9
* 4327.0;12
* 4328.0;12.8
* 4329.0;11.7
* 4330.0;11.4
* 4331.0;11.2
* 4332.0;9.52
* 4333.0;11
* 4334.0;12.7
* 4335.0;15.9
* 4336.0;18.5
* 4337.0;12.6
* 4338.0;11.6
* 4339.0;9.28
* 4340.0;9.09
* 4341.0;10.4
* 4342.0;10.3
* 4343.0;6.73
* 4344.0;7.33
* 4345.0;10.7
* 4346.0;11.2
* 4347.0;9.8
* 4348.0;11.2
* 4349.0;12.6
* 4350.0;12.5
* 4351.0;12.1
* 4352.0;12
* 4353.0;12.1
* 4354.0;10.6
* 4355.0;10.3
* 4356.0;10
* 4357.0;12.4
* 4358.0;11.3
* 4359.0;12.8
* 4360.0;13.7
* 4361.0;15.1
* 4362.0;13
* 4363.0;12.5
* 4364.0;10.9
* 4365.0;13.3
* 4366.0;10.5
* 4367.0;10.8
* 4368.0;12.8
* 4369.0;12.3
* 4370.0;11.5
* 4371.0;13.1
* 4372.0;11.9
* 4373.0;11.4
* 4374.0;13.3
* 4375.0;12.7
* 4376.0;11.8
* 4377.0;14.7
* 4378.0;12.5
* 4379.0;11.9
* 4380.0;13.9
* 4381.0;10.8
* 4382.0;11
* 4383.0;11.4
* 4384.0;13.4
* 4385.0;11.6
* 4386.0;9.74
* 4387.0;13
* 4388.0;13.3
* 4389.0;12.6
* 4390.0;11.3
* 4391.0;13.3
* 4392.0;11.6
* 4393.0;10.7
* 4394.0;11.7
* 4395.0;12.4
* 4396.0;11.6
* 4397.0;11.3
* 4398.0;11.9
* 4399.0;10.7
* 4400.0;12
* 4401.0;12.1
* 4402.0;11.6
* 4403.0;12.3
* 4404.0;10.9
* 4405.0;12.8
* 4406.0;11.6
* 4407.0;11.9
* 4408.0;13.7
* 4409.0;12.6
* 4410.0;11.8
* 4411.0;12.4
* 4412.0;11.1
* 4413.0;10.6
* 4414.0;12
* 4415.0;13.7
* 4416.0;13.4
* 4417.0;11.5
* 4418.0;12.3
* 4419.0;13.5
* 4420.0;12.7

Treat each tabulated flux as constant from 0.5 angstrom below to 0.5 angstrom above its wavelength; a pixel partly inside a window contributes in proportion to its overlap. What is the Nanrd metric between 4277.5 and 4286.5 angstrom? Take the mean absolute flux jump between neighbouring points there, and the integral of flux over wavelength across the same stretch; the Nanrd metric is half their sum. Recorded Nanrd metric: 53.97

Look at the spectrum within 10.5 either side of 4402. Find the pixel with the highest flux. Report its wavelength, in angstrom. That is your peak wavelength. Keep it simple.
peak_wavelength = 4408.0 angstrom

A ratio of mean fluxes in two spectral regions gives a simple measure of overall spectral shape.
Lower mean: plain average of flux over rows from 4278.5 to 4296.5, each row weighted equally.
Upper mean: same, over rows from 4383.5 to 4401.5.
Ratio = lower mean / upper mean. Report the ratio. 0.99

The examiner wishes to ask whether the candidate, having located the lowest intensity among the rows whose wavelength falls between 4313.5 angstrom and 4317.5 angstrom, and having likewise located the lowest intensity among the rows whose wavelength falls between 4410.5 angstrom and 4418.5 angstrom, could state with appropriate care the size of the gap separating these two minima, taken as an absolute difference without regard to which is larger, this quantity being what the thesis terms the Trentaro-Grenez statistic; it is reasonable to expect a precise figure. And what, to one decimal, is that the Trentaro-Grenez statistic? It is 8.1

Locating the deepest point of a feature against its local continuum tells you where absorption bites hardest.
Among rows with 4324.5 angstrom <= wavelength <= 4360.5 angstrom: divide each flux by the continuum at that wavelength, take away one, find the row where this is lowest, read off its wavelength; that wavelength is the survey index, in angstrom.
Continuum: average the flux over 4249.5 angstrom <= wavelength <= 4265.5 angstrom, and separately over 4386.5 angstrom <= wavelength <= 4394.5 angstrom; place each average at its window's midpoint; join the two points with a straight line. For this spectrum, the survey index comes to 4343.0 angstrom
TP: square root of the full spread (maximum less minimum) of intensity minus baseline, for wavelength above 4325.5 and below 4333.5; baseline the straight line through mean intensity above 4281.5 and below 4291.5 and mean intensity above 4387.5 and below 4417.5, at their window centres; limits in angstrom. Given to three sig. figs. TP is 1.81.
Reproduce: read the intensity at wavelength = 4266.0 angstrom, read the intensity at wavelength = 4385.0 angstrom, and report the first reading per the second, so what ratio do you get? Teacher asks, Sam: 0.96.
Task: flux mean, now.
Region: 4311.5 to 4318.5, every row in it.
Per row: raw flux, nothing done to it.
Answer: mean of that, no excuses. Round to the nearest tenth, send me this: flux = 7.5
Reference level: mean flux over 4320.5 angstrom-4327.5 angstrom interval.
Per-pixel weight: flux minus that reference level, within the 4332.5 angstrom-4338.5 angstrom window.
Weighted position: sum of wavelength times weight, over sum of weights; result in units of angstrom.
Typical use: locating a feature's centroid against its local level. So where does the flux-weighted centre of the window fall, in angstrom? 4335.7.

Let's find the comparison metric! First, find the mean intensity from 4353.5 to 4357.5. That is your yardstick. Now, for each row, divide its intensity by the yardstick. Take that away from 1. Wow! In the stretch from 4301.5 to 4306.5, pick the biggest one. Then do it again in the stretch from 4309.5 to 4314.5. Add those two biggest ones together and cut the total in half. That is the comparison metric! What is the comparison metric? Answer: 0.14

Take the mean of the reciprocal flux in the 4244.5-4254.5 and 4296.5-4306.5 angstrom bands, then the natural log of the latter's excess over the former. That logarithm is -10.0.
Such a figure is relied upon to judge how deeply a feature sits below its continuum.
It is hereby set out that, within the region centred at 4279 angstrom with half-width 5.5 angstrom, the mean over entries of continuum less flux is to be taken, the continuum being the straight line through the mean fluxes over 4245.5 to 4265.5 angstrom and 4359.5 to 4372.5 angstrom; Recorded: 0.5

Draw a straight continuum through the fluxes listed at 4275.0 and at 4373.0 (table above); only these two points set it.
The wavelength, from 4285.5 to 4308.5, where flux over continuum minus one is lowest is 4297.0 angstrom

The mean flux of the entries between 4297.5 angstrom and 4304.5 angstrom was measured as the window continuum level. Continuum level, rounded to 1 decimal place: 13.0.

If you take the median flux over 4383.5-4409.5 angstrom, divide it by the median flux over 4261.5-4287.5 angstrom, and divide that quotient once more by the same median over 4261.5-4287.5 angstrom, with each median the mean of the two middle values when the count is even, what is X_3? 0.0855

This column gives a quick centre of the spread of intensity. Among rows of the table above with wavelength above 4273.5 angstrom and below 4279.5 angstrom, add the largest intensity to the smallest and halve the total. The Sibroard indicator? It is 12.1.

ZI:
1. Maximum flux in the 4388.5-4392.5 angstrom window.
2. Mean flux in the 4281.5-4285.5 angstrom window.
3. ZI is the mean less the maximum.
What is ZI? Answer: -1.5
